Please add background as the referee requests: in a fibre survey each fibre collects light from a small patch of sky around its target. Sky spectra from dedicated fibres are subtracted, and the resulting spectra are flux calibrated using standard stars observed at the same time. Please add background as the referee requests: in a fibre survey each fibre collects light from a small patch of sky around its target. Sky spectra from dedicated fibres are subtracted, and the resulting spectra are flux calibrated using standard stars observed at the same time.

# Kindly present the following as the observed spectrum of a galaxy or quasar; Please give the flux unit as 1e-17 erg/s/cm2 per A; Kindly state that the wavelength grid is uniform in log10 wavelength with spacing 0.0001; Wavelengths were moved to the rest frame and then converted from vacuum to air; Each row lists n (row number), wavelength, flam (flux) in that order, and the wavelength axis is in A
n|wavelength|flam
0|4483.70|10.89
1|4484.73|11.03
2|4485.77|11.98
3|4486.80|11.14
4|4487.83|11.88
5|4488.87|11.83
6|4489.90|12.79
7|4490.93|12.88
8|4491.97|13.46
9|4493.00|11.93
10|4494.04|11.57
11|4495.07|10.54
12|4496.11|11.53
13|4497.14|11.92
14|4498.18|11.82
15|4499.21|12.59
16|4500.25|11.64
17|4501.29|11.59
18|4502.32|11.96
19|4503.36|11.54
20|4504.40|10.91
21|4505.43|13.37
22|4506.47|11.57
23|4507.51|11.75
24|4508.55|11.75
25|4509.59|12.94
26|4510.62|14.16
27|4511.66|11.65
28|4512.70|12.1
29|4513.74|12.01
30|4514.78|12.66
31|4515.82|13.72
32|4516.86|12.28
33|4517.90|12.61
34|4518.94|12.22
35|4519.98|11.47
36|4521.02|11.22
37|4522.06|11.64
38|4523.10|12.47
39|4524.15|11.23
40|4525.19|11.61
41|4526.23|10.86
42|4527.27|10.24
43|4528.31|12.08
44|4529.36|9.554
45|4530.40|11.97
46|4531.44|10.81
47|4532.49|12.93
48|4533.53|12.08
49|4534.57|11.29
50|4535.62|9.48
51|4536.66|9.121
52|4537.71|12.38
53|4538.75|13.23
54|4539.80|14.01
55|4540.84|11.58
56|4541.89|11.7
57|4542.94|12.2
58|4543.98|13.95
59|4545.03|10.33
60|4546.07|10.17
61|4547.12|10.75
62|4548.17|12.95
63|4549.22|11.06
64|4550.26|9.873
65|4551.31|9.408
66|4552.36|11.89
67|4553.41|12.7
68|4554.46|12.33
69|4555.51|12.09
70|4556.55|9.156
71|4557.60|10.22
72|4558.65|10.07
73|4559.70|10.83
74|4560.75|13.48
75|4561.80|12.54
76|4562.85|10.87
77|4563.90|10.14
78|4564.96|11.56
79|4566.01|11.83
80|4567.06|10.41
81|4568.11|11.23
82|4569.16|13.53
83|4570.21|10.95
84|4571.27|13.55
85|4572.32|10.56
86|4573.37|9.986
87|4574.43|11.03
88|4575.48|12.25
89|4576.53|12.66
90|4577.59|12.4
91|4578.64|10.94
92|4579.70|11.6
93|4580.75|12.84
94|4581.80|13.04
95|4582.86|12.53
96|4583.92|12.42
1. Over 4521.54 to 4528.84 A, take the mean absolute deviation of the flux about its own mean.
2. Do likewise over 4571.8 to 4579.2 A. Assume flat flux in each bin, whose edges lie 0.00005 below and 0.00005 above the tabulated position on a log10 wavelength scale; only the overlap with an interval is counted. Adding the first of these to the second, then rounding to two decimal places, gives 1.46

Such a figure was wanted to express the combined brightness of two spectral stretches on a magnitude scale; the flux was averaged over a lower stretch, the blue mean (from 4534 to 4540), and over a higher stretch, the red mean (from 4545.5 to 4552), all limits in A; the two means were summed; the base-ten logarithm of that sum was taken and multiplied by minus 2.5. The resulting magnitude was -3.37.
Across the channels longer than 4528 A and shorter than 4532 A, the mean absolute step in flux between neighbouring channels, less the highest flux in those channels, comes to -10.0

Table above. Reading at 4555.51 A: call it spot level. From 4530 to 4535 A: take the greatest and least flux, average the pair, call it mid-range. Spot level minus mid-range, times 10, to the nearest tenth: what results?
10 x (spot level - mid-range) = 2.2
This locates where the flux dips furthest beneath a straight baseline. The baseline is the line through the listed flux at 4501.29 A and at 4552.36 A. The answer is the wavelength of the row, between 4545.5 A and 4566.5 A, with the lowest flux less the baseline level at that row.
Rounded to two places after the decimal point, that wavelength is 4556.55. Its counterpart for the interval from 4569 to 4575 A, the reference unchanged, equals 4573.37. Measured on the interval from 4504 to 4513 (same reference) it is 4504.40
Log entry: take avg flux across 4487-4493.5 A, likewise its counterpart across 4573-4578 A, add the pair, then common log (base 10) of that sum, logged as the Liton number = 1.38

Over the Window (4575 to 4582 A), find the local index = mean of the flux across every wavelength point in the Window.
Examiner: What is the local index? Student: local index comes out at 12.2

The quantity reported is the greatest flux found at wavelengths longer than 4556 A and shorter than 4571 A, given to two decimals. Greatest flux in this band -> 13.53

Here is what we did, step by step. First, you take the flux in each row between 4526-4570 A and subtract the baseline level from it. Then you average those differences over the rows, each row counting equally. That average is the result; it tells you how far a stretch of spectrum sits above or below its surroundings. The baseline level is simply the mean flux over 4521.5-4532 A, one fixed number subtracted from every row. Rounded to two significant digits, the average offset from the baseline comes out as 0.16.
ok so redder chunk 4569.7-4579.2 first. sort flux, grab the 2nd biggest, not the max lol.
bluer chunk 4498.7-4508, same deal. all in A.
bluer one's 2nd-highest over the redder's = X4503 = 0.99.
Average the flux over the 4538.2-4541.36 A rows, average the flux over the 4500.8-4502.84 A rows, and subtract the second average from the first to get 1.2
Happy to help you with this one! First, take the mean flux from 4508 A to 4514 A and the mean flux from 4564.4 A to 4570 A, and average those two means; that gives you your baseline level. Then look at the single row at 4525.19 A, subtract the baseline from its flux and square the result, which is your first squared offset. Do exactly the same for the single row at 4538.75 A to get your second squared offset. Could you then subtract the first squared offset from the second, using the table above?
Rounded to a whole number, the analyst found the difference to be 1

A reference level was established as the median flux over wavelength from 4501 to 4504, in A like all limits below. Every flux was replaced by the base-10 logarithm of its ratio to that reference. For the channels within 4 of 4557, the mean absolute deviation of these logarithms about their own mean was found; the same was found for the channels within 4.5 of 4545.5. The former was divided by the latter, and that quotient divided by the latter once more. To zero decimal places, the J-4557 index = 32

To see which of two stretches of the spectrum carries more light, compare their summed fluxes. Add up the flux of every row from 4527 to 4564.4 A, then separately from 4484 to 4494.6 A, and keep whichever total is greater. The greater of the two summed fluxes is 409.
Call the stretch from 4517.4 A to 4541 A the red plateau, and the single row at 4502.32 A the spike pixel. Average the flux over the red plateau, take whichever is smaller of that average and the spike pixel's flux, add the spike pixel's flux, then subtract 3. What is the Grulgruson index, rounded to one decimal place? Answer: 20.5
